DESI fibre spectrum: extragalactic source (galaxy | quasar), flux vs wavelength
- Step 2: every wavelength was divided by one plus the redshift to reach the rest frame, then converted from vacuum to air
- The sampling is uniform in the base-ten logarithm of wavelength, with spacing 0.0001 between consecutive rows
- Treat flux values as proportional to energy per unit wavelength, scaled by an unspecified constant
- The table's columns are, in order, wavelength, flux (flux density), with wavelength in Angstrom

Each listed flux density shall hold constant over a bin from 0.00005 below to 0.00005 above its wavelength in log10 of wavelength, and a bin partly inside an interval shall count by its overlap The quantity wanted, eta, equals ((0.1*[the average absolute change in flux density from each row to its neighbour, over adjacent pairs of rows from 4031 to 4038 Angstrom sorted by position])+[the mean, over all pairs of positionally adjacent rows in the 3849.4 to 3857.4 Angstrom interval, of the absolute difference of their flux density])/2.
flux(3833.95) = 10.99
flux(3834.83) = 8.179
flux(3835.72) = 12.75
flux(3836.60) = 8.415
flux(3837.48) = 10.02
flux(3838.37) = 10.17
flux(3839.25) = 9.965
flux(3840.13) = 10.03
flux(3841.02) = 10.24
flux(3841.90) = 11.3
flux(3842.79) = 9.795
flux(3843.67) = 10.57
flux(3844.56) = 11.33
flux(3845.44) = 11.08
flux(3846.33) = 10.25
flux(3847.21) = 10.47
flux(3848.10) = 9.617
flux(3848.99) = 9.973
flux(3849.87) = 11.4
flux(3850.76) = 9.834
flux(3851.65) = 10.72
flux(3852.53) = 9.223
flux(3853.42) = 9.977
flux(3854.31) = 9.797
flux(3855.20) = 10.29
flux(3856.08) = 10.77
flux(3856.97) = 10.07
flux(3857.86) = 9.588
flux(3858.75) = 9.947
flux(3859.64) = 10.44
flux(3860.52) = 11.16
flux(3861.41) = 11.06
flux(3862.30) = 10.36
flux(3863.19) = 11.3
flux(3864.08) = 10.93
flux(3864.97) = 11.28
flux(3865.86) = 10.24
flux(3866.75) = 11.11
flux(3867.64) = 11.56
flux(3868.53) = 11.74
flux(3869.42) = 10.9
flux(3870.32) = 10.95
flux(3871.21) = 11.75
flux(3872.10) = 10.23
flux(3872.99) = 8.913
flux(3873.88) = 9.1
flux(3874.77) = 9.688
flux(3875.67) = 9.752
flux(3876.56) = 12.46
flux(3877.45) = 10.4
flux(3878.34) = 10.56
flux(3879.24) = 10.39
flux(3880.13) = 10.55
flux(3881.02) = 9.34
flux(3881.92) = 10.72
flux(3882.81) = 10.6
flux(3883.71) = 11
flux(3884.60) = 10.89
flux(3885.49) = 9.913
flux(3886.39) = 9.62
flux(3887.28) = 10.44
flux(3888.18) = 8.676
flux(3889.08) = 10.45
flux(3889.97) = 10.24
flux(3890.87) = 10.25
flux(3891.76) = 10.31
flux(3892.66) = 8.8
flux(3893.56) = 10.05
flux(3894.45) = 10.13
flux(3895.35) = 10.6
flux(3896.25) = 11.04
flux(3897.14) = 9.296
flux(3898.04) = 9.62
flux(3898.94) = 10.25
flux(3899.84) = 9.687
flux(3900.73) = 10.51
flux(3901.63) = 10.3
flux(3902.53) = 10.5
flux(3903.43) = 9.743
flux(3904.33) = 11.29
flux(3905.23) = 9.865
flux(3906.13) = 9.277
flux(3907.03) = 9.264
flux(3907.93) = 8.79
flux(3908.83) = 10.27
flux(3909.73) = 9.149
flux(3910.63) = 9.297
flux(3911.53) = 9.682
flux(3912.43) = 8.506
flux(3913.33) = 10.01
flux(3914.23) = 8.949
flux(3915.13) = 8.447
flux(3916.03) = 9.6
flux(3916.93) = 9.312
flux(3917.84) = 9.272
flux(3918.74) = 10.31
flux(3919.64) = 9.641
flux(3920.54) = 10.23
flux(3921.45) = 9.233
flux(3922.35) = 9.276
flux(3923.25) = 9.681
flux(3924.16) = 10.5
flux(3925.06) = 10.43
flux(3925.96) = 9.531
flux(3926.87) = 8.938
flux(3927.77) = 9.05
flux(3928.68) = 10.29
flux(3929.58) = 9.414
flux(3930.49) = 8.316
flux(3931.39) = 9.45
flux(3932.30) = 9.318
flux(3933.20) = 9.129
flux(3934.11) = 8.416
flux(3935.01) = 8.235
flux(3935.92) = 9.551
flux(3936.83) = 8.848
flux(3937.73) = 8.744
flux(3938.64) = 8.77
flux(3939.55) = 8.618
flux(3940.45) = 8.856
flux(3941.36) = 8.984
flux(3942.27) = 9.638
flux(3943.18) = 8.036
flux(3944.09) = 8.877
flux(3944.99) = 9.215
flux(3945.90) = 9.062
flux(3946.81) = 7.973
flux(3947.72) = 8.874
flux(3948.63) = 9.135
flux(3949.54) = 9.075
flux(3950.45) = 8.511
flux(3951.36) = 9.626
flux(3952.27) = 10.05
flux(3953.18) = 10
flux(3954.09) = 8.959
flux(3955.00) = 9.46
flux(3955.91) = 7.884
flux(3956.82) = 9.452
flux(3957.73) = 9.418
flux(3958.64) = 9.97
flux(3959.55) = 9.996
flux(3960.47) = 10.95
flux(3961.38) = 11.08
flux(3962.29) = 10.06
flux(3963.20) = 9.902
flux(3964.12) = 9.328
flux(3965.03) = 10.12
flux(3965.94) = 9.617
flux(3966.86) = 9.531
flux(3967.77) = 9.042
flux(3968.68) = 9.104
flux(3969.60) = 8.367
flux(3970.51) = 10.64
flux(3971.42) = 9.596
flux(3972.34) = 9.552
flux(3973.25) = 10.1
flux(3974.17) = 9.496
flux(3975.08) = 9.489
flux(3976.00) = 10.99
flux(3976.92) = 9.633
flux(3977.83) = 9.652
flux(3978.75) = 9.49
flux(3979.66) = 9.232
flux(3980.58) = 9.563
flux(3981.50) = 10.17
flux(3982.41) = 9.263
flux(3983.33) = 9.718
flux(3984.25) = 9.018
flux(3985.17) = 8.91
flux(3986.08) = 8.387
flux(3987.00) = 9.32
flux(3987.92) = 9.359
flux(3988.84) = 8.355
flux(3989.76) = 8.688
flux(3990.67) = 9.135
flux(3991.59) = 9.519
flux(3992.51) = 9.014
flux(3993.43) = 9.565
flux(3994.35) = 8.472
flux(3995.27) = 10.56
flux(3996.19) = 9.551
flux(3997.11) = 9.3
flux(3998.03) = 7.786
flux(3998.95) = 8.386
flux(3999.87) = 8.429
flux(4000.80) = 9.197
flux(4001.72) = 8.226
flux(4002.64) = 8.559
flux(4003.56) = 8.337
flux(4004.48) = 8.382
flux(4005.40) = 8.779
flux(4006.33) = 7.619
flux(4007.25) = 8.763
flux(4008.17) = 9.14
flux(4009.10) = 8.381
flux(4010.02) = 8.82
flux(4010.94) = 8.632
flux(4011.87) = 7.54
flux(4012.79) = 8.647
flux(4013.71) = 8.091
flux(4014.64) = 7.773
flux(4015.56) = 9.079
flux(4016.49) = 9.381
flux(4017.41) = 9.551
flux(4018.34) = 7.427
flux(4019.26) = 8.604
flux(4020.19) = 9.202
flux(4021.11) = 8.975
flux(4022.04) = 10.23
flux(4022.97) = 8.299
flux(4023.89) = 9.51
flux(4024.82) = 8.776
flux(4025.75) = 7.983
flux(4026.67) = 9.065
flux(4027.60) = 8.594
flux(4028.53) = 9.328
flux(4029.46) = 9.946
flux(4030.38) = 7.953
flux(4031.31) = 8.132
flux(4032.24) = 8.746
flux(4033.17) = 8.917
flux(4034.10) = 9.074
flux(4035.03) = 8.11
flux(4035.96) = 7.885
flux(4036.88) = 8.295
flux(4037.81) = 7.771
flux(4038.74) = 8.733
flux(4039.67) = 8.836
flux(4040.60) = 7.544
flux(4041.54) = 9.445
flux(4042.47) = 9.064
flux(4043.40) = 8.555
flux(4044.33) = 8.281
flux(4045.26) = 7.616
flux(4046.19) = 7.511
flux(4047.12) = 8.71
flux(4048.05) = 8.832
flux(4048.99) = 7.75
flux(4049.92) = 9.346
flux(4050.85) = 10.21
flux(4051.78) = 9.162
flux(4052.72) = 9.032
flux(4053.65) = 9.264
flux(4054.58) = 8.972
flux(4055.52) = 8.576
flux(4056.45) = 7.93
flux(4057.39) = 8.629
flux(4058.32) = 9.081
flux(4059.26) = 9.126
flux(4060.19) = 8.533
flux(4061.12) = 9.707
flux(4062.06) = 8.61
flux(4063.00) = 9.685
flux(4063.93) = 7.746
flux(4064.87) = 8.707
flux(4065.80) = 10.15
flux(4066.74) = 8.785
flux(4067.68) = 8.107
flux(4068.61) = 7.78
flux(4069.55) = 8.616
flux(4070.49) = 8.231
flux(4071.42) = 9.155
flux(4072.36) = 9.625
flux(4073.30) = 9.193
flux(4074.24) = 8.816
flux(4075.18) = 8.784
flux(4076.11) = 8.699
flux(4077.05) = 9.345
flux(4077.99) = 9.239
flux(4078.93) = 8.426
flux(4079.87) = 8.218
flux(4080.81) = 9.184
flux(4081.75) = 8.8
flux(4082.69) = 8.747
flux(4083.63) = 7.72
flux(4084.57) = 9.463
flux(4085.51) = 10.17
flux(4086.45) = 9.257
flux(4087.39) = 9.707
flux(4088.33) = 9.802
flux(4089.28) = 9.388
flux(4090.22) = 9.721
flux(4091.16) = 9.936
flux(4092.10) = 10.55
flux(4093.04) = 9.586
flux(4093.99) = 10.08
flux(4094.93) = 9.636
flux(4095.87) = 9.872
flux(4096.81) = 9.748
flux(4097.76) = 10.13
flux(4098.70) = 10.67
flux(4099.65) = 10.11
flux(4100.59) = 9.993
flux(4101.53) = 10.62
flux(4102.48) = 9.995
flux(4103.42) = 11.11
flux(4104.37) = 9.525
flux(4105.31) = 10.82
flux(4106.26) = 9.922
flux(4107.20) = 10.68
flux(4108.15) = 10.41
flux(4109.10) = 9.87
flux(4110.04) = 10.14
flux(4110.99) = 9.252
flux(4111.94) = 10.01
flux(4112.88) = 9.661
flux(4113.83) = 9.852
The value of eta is 0.43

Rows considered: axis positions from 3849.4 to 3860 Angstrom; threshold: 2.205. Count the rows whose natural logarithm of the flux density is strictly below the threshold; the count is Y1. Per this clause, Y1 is 0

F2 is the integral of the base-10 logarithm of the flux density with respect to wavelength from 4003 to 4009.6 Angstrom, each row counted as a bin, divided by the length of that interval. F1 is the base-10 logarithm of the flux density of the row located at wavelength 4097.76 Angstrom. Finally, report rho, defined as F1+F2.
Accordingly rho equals 1.93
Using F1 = 1.01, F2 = 0.928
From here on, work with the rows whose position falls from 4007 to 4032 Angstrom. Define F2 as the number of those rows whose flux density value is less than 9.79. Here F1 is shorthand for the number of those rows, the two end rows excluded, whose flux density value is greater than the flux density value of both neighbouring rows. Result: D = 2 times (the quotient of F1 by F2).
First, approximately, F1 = 9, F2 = 25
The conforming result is 0.7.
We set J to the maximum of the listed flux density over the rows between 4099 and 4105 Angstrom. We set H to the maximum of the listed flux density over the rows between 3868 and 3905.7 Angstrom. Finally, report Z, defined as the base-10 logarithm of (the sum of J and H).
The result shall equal 1.37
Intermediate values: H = 12.46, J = 11.11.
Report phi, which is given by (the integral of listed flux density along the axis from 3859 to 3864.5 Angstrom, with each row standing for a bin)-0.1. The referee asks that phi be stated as 60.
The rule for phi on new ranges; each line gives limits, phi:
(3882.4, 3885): 28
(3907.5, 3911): 33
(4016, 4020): 35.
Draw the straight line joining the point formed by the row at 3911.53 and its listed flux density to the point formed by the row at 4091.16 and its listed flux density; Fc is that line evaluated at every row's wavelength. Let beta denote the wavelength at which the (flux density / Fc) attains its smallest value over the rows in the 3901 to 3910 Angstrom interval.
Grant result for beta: 3907.93 Angstrom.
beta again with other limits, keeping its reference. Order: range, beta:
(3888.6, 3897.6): 3892.66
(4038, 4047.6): 4046.19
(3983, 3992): 3988.84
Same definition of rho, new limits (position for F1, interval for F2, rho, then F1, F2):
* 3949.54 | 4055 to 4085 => 1.90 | 0.96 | 0.943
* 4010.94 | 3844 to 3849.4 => 1.95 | 0.94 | 1.018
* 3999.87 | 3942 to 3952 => 1.88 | 0.93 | 0.949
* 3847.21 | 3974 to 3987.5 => 2.00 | 1.02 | 0.976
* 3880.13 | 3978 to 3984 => 2.00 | 1.02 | 0.980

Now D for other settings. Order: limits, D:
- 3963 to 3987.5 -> 0.8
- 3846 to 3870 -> 6.0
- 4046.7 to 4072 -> 0.6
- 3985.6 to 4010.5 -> 0.6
